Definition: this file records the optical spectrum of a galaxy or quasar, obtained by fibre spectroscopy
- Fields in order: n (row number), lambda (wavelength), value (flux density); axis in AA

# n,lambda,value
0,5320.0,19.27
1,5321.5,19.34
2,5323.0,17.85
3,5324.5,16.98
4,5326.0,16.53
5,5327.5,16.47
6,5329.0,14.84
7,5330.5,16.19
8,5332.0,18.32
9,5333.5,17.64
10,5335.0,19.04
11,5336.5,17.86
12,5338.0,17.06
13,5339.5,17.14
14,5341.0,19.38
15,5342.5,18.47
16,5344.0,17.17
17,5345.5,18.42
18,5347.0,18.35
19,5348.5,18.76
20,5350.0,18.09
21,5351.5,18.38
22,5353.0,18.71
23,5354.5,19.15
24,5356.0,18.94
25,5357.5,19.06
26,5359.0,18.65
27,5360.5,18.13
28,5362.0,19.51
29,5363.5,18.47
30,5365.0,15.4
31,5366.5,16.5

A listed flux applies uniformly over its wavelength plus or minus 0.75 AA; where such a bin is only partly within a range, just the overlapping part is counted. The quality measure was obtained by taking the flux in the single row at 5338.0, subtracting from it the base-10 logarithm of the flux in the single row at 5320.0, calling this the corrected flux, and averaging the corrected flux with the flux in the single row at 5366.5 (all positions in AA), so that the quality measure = 16.14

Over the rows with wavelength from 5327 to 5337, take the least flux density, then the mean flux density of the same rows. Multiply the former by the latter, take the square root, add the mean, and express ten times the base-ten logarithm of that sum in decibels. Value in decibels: 15.2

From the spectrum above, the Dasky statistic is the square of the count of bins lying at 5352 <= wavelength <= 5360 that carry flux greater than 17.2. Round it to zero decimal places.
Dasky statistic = 25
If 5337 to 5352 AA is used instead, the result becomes 49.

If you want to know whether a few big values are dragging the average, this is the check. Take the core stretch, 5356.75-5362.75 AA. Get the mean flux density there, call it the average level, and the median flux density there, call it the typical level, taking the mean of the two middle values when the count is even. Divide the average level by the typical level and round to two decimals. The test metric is 1.00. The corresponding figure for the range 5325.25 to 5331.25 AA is 0.98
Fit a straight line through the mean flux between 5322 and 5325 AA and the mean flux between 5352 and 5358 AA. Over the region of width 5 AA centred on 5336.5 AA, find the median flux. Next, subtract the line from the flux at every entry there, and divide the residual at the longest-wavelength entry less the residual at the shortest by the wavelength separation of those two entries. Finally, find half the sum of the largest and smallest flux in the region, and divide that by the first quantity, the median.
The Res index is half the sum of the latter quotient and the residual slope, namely 0.15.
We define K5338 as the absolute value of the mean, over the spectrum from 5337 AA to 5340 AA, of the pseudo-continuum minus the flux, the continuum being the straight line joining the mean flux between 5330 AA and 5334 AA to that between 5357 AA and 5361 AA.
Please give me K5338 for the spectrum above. 0.6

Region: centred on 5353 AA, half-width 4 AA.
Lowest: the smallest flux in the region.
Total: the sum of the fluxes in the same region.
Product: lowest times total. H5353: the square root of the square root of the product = 6.41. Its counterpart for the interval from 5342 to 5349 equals 6.29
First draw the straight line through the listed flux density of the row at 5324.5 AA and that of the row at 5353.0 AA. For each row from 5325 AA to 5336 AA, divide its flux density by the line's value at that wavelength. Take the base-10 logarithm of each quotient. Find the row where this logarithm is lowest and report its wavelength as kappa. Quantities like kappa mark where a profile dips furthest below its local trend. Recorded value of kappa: 5329.0 AA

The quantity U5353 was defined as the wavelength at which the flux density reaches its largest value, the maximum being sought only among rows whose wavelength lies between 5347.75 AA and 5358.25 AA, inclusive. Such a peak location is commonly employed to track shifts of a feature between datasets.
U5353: 5354.5 AA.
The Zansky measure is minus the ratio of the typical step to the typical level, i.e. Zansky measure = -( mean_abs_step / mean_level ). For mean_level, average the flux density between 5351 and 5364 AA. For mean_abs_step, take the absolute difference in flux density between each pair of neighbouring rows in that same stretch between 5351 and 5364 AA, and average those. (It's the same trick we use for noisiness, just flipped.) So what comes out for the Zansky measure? -0.030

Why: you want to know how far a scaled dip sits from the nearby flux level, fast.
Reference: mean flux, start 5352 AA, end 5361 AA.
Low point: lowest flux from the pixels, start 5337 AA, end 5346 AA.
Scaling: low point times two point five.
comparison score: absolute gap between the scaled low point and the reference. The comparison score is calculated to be 23.9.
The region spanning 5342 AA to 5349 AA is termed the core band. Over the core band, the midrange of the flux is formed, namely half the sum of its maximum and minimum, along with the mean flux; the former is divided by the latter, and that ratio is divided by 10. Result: 0.099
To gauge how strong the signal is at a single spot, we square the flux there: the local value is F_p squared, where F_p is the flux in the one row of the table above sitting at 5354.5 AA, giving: 367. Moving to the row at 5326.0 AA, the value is 273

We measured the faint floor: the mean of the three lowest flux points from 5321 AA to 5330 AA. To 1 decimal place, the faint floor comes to 15.9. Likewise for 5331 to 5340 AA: 17.3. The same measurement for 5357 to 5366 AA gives 17.3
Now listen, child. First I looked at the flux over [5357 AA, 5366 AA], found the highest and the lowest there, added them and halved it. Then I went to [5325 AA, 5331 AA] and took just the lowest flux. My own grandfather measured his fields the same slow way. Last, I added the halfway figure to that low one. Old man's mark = 32.3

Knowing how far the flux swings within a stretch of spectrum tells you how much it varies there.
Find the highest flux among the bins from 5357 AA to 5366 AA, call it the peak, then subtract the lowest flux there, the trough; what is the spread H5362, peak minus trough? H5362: 4.1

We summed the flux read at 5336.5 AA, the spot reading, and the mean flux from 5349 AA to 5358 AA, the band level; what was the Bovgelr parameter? 36.6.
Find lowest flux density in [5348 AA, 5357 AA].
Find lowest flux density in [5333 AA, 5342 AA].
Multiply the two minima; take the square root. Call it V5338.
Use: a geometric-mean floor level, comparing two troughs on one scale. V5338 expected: 17.6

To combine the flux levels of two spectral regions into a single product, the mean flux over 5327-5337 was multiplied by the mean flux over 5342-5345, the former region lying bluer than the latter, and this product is 306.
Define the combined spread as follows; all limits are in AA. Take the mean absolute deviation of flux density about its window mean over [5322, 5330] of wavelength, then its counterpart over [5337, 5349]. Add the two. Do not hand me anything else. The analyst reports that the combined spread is 1.43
